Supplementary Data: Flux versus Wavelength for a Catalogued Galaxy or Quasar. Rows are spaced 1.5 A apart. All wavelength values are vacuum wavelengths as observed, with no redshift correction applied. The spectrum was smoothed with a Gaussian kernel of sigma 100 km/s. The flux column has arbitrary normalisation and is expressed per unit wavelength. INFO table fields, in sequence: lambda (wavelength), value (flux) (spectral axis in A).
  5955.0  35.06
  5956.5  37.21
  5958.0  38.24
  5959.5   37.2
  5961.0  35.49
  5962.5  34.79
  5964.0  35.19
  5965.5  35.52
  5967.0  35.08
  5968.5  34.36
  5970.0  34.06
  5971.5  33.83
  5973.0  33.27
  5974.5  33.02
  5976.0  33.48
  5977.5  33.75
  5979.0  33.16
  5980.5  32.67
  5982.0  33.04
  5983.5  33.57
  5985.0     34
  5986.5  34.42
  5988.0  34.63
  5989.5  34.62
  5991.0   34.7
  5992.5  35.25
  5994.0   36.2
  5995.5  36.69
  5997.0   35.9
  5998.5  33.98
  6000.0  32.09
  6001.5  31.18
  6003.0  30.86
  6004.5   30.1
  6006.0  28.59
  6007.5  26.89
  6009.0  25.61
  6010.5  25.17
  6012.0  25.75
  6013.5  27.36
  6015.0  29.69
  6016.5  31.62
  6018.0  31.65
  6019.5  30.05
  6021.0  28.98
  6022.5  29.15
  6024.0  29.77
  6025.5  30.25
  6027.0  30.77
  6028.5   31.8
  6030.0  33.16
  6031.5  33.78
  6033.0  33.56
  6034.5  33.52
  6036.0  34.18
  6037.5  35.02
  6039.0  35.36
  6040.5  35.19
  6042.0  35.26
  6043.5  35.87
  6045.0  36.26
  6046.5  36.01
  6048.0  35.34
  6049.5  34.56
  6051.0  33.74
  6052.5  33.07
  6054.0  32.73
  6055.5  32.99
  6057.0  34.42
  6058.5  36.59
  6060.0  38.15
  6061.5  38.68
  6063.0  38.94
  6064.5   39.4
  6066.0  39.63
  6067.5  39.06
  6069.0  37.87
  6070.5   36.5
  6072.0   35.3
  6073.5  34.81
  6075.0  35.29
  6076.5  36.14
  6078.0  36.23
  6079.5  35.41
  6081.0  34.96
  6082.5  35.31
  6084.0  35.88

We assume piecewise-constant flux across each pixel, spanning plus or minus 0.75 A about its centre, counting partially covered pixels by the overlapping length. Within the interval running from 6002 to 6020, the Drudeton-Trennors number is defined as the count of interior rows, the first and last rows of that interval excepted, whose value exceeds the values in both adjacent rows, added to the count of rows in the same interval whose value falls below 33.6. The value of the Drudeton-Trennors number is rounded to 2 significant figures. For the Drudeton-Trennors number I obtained 13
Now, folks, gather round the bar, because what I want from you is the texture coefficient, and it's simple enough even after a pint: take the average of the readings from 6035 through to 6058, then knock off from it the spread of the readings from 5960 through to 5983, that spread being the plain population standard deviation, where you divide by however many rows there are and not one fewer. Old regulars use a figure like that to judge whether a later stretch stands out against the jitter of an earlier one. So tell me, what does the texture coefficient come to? 33.7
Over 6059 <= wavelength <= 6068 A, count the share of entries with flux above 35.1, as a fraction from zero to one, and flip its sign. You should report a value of -1.0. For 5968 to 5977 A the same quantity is 0.0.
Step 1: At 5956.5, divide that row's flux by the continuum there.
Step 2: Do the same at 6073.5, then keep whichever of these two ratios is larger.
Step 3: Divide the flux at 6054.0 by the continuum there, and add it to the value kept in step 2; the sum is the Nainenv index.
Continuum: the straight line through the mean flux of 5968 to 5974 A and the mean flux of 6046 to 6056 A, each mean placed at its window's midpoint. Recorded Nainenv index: 2.06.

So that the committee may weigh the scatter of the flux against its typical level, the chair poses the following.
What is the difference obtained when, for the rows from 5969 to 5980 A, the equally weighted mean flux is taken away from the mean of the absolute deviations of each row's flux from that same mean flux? -33.2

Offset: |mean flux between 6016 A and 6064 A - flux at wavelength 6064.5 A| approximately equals 5.6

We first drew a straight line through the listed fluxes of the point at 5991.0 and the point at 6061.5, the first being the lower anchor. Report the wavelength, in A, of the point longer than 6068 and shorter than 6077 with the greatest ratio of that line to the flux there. 6073.5 A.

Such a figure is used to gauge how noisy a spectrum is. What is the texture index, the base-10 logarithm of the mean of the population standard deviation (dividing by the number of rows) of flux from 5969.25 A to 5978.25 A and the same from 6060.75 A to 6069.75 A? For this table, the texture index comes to -0.34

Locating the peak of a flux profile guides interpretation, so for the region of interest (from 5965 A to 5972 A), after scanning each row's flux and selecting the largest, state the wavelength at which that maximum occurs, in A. 5965.5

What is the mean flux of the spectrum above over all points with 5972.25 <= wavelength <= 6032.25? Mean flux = 31.8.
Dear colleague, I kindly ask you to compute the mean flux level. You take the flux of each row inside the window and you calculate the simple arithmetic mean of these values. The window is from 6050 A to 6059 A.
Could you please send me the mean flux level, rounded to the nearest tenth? 33.9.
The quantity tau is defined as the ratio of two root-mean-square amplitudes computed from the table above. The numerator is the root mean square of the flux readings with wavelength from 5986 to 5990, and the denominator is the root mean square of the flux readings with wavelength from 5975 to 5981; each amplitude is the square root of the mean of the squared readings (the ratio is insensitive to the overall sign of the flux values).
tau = 1.04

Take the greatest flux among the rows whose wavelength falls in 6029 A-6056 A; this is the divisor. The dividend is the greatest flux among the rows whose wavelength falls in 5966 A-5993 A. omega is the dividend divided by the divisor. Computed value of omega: 0.97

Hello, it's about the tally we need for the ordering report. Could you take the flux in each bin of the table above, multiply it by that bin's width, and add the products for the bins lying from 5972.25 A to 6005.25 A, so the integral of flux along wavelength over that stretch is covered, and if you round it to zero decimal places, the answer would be 1111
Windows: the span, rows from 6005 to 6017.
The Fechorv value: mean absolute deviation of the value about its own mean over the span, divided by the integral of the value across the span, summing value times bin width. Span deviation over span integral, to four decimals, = 0.0054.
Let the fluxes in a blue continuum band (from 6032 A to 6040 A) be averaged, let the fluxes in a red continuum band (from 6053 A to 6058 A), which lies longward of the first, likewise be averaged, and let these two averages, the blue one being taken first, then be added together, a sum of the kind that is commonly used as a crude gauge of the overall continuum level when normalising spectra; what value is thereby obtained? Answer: 68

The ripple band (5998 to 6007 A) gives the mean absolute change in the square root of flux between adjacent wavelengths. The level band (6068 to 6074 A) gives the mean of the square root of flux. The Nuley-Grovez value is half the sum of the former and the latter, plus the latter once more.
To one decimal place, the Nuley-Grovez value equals 9.1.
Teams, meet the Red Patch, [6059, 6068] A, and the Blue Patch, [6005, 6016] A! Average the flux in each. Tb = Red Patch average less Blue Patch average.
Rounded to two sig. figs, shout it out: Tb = 12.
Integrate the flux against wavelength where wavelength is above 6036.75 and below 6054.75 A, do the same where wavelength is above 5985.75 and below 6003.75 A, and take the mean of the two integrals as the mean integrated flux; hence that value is 622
